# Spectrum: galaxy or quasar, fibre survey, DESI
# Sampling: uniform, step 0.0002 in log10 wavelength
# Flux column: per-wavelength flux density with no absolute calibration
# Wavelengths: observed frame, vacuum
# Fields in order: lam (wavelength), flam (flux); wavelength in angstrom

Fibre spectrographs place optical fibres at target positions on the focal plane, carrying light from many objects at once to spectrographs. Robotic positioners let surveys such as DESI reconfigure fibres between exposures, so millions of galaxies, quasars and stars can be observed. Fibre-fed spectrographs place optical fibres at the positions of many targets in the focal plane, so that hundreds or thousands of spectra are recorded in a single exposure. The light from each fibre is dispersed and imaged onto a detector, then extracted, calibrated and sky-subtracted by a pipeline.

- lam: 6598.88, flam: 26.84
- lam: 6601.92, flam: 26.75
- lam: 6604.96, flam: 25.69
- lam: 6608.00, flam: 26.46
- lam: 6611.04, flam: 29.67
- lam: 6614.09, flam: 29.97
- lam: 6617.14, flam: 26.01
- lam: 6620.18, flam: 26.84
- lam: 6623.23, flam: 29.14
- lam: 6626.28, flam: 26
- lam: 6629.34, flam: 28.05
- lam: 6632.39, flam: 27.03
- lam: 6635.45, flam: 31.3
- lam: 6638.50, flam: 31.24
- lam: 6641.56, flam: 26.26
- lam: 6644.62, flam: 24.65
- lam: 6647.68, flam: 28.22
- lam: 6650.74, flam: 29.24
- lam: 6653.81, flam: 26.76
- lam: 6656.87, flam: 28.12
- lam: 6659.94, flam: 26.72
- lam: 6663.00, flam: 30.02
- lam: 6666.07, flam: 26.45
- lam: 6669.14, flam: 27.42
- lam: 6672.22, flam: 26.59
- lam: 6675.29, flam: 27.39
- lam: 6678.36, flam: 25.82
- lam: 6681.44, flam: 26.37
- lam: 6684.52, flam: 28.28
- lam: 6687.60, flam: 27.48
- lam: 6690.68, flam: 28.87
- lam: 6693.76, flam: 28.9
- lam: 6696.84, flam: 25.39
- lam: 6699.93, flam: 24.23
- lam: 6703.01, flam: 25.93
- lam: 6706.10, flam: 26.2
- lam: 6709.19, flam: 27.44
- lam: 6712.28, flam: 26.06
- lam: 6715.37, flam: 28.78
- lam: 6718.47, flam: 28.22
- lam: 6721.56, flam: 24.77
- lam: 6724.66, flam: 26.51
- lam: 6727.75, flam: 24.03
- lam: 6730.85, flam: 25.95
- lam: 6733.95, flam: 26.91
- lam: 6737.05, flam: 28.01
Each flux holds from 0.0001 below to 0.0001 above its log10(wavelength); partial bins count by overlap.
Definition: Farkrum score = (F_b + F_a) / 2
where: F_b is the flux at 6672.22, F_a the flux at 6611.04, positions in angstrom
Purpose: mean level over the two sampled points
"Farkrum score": 28.1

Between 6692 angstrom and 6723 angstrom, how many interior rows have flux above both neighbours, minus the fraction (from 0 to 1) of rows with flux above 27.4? 1.6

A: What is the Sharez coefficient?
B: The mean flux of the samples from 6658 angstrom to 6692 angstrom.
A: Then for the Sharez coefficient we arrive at 27.4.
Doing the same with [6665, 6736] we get 26.7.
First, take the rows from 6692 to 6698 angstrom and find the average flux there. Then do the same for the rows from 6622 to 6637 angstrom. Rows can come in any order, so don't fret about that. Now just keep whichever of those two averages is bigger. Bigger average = 28.3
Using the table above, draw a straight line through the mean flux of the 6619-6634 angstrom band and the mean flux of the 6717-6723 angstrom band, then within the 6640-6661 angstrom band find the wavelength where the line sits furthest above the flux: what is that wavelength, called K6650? 6644.62 angstrom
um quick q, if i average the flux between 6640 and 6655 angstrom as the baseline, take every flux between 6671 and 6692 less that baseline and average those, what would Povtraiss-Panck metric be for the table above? 0.2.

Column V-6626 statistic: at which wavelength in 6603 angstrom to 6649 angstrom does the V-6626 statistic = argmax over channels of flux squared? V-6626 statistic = 6635.45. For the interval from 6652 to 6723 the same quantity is 6663.00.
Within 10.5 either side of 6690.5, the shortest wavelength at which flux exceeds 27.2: 6684.52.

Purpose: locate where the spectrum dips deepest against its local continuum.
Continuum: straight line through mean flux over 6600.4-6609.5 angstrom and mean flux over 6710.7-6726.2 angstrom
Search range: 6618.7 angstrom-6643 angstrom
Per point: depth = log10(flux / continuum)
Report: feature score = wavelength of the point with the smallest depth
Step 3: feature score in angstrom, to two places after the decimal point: 6626.28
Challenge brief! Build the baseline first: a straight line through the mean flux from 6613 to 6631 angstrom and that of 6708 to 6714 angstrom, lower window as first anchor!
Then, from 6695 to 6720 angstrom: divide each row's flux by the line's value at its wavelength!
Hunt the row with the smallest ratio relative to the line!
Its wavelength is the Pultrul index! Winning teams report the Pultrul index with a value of 6699.93 angstrom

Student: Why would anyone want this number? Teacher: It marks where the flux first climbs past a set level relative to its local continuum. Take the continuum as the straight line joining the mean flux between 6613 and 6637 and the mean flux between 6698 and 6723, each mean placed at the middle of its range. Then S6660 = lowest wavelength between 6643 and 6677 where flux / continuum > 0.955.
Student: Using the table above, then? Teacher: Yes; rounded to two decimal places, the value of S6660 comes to 6647.68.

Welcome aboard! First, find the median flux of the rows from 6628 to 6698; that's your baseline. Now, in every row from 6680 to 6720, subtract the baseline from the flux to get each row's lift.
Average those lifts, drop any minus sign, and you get 0.33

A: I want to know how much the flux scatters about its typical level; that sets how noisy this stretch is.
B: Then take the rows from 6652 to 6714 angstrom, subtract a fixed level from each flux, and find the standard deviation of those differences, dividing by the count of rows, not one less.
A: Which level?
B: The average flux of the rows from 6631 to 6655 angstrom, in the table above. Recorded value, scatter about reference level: 1.33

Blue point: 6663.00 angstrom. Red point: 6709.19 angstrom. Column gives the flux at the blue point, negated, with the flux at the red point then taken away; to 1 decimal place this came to -57.5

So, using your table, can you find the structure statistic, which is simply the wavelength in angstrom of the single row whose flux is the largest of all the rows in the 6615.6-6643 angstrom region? 6635.45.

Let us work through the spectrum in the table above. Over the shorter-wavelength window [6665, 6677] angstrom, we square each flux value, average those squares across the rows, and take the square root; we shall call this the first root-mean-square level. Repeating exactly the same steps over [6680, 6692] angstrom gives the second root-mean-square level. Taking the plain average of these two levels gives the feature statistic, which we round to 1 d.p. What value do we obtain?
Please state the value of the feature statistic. 27.4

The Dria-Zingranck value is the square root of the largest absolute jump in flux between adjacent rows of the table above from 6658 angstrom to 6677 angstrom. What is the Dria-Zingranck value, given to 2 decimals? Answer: 1.89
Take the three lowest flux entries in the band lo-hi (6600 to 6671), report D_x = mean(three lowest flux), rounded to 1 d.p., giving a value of 25.4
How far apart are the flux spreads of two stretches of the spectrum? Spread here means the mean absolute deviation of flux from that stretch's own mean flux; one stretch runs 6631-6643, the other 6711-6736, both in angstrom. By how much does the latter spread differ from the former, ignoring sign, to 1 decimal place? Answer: 1.1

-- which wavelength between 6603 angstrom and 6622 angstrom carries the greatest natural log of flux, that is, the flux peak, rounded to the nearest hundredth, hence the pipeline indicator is 6614.09 angstrom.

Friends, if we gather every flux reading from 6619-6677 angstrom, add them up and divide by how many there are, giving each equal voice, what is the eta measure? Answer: 27.8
